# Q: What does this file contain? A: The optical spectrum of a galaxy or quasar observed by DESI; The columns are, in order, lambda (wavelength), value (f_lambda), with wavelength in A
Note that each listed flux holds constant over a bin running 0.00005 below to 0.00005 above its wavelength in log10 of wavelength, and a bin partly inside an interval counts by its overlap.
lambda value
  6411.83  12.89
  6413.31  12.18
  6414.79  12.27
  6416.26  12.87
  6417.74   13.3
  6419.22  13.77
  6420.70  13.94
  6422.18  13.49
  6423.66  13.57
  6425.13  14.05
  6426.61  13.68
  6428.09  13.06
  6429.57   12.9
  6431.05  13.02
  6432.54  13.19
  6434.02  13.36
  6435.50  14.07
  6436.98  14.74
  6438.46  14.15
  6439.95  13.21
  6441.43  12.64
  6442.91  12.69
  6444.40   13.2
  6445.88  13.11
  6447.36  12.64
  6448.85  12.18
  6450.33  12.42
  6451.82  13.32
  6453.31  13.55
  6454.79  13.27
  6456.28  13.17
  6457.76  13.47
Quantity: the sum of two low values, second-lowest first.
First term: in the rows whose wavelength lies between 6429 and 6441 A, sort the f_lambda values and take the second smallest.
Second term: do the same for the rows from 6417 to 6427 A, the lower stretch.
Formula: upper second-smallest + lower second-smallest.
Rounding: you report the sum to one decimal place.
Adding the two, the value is 26.5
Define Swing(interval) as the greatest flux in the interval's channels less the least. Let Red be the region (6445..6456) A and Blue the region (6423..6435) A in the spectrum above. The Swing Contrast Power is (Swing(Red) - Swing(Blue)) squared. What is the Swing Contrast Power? 0.05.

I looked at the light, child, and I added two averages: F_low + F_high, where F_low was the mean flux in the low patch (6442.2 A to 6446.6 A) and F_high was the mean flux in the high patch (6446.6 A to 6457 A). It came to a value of 25.9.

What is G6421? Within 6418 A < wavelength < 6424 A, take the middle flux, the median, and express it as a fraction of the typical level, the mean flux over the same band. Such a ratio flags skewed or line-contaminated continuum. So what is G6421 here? 1.00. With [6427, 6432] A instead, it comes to 1.00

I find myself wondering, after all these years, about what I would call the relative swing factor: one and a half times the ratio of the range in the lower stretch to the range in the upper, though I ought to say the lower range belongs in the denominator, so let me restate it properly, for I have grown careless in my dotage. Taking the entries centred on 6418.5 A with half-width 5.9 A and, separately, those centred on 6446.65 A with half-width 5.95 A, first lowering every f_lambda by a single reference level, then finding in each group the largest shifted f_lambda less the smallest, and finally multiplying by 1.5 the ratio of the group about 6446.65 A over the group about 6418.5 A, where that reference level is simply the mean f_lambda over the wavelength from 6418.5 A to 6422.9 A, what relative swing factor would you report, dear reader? 0.97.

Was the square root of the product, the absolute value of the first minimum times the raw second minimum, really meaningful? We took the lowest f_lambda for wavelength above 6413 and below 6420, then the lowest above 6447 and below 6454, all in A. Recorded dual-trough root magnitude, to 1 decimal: 12.2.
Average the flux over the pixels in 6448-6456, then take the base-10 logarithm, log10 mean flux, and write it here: 1.112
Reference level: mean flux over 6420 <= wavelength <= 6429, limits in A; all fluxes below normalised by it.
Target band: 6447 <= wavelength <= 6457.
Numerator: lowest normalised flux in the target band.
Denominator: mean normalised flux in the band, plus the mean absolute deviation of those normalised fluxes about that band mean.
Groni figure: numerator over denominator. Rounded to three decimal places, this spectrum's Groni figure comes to 0.910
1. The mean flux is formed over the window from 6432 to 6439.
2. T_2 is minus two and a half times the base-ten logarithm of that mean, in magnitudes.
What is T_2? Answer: -2.86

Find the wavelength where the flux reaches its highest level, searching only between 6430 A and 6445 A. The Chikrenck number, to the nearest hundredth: 6436.98 A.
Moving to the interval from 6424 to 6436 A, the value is 6435.50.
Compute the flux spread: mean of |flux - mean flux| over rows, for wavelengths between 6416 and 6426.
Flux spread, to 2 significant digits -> 0.30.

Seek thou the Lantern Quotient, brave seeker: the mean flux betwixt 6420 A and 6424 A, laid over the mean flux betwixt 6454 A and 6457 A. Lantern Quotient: 1.03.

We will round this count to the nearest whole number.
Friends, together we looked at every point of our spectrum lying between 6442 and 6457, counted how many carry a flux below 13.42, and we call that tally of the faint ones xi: 9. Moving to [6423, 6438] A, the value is 5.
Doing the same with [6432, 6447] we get 7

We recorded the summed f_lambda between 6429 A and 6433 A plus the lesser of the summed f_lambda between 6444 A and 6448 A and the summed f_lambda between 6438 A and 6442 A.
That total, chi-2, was 78.1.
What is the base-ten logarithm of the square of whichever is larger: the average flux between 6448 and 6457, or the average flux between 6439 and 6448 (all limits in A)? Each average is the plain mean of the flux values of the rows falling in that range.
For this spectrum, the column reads 2.23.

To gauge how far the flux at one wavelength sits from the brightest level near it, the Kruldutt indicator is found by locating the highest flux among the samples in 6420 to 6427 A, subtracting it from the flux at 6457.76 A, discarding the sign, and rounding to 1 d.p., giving 0.6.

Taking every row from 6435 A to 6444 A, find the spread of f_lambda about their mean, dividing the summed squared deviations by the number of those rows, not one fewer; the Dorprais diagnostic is 0.79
